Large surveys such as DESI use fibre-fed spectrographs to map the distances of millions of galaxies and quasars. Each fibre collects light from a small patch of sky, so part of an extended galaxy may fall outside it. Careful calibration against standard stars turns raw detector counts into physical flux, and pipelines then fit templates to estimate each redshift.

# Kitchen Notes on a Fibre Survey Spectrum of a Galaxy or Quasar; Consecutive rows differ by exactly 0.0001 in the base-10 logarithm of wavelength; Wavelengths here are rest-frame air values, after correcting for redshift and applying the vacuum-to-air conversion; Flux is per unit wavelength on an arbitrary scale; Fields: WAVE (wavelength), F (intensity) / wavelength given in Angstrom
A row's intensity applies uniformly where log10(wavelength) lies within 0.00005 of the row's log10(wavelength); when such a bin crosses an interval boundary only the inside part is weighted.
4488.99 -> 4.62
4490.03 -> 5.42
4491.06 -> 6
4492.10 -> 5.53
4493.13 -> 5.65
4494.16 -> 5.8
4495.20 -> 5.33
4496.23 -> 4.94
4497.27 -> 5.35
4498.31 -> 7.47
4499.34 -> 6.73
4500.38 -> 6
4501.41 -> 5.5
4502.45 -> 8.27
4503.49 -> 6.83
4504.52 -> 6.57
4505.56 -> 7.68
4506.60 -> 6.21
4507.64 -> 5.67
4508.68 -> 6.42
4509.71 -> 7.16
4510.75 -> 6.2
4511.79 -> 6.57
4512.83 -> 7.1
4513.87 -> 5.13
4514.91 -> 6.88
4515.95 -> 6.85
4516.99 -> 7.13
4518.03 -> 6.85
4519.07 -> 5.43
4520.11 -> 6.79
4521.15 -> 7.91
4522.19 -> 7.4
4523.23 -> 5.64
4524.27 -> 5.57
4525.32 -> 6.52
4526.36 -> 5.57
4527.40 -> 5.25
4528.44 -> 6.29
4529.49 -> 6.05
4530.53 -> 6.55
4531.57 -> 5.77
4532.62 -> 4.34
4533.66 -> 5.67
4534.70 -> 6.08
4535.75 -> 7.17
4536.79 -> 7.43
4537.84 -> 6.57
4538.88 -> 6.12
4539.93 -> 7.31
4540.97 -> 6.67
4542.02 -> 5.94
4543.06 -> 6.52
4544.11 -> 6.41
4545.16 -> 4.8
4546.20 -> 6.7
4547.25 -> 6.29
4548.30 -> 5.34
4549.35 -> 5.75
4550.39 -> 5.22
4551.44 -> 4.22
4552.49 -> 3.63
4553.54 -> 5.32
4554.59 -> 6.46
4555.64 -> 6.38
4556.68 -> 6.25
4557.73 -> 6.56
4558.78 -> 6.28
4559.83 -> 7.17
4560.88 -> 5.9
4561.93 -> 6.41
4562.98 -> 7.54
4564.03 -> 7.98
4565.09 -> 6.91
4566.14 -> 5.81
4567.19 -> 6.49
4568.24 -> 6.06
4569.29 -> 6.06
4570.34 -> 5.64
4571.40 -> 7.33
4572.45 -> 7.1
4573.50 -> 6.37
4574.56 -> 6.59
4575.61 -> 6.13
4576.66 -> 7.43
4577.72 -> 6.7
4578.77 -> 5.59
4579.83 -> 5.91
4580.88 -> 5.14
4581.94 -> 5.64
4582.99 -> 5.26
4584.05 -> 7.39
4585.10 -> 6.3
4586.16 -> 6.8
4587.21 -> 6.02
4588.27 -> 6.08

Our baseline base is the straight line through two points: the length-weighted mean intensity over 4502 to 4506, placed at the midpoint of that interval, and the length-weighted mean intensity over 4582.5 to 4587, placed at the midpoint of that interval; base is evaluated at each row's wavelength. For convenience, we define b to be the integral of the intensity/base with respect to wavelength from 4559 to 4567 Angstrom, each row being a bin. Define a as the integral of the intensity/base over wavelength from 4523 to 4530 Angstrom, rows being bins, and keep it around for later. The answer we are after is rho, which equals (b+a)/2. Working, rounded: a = 5.8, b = 8.1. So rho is 6.96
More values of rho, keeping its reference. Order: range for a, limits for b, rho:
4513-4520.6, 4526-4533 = 6.27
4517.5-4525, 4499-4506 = 6.67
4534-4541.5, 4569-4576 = 7.10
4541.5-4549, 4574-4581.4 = 6.81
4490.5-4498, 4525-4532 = 5.79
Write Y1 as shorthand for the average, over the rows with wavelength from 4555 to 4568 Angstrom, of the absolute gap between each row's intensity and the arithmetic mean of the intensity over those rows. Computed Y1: 0.51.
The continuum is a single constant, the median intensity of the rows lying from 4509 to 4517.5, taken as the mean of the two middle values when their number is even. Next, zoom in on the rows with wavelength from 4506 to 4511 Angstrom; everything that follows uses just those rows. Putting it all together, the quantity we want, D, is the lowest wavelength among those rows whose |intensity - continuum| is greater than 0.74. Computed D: 4507.64 Angstrom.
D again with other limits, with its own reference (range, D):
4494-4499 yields 4494.16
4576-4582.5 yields 4578.77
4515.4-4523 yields 4519.07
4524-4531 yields 4524.27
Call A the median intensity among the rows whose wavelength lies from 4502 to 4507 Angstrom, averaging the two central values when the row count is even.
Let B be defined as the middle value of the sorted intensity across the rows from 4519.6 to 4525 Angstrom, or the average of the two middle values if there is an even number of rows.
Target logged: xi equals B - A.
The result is 0.0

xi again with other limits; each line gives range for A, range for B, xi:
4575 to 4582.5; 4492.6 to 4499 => -0.4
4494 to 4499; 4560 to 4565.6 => 1.6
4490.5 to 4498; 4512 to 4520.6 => 1.3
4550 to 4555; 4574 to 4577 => 1.4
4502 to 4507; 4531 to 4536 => -1.1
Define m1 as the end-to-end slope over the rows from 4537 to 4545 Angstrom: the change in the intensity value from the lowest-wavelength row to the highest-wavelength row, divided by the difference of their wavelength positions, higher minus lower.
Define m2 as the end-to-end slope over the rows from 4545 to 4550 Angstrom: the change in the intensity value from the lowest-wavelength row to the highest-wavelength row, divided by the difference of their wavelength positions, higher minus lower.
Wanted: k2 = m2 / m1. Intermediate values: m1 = -0.03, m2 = 0.2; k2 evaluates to -8.9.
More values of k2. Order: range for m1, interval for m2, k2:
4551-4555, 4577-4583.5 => -0.4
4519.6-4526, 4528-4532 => 3.2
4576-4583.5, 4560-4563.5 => -2.3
